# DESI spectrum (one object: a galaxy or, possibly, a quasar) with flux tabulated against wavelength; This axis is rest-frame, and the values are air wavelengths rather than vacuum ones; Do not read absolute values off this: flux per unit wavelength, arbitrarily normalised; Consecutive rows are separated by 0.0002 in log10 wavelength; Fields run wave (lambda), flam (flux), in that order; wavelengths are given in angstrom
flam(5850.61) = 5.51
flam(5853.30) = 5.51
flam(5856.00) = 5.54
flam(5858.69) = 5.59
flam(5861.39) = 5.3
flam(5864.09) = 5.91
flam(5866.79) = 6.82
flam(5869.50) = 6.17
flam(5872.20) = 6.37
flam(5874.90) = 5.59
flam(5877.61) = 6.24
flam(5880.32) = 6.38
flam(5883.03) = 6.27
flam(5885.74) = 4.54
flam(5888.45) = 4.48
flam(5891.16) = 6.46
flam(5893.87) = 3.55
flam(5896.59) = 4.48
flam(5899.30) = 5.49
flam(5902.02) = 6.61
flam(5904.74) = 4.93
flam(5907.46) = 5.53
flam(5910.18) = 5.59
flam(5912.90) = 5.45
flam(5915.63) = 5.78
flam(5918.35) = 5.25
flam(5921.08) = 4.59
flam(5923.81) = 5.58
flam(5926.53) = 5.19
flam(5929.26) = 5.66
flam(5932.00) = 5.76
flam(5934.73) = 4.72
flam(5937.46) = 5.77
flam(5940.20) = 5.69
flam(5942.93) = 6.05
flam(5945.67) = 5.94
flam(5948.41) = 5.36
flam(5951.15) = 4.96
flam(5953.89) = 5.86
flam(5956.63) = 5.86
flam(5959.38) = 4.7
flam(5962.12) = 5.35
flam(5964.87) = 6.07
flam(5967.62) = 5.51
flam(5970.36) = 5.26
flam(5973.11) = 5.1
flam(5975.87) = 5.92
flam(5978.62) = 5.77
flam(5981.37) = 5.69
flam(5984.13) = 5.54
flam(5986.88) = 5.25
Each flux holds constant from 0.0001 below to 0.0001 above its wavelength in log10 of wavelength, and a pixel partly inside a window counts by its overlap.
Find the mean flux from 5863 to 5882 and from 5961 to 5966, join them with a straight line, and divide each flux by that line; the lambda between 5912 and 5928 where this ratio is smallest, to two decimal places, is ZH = 5921.08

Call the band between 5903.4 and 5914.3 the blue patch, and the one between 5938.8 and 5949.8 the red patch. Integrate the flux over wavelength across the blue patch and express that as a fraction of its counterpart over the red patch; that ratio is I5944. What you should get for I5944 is 0.93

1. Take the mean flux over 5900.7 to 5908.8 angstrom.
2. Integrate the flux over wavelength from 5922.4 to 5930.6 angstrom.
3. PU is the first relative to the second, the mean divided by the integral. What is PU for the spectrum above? 0.127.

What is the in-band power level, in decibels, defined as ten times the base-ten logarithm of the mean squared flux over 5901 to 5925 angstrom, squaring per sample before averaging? 14.8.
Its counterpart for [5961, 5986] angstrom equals 14.9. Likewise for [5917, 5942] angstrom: 14.6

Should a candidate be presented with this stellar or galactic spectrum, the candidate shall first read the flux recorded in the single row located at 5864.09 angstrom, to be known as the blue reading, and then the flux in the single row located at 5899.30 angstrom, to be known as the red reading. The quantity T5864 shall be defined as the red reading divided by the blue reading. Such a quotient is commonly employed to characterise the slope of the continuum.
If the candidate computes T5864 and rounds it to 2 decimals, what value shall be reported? 0.93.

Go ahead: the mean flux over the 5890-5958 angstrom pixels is 5.4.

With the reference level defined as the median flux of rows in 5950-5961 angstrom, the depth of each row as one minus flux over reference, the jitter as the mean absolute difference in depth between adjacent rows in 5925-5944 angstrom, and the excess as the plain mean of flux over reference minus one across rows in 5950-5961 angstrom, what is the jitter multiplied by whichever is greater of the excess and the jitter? 0.009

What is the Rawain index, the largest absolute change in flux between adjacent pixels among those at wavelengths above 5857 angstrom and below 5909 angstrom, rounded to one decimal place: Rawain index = 2.9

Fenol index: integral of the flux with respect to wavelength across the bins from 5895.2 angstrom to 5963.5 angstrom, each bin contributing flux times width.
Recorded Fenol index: 372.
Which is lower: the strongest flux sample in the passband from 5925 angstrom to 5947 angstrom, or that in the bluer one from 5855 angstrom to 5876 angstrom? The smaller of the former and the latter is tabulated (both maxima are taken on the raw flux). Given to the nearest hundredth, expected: 6.05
